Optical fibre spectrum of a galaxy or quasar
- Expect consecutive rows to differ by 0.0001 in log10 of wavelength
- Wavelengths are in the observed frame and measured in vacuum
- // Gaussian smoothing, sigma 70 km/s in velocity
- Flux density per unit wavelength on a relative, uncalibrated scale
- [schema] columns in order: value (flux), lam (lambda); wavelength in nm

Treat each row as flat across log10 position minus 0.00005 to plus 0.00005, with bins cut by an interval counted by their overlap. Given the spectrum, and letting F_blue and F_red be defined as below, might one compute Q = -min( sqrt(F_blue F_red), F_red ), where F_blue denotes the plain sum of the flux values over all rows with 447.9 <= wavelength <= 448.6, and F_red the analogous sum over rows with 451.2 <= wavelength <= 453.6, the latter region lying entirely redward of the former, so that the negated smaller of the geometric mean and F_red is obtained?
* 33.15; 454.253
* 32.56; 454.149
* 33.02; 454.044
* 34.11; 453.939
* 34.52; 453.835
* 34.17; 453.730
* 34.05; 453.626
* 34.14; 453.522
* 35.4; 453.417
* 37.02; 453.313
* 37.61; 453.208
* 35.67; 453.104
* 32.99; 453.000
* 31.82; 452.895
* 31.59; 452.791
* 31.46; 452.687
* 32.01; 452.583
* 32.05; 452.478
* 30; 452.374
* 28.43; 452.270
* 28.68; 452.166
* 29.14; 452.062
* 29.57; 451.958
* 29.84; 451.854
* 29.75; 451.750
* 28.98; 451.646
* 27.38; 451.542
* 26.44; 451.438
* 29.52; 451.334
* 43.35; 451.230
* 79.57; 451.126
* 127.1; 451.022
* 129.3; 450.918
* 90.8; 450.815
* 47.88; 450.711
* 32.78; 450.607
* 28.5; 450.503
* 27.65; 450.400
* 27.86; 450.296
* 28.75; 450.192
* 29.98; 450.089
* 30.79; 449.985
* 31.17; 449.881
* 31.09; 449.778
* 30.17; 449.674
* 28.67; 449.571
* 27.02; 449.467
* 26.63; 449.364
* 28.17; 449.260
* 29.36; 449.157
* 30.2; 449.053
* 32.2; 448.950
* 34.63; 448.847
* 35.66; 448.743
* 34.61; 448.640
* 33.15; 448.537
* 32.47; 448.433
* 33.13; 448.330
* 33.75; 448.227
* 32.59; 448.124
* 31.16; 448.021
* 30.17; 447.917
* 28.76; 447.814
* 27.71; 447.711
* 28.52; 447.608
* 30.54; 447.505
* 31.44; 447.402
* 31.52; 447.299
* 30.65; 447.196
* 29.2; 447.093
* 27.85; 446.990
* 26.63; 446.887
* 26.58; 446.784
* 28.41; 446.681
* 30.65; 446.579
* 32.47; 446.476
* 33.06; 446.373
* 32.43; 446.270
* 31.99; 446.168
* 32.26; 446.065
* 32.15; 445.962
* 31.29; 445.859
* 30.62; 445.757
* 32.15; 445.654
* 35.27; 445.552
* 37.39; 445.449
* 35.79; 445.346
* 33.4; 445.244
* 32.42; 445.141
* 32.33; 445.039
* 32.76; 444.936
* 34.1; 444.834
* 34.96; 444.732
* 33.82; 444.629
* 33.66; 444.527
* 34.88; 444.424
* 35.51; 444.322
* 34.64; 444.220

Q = -407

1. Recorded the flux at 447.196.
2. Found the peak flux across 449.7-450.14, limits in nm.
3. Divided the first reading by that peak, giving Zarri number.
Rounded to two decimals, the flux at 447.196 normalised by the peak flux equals 0.98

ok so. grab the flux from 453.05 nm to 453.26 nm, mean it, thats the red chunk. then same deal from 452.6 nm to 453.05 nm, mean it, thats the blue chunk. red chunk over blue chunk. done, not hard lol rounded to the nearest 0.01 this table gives 1.15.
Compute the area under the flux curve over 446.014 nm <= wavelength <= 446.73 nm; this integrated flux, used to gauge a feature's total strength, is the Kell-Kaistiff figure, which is 23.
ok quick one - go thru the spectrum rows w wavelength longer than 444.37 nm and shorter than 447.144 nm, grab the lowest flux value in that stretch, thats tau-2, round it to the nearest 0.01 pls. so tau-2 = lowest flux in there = 26.58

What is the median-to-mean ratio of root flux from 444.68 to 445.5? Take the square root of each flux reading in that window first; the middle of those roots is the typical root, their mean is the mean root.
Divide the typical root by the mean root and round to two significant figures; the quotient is 0.99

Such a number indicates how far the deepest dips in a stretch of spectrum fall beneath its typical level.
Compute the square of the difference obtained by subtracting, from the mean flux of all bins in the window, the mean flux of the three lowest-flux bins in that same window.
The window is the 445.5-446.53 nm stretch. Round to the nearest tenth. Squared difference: 1.1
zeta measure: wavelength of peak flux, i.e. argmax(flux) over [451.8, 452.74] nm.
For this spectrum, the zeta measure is 452.478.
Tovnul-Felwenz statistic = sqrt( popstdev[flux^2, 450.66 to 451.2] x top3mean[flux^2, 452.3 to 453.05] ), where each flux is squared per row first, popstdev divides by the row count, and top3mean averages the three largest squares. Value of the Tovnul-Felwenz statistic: 2429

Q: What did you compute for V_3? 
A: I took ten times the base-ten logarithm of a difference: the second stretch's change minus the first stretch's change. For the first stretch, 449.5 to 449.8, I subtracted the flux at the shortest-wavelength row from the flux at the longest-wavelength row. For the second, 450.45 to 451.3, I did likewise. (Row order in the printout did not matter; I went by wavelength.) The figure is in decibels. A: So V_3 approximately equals 11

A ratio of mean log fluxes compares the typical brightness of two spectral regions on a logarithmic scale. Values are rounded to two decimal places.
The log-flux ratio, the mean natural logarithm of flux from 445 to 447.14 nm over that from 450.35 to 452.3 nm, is 0.94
